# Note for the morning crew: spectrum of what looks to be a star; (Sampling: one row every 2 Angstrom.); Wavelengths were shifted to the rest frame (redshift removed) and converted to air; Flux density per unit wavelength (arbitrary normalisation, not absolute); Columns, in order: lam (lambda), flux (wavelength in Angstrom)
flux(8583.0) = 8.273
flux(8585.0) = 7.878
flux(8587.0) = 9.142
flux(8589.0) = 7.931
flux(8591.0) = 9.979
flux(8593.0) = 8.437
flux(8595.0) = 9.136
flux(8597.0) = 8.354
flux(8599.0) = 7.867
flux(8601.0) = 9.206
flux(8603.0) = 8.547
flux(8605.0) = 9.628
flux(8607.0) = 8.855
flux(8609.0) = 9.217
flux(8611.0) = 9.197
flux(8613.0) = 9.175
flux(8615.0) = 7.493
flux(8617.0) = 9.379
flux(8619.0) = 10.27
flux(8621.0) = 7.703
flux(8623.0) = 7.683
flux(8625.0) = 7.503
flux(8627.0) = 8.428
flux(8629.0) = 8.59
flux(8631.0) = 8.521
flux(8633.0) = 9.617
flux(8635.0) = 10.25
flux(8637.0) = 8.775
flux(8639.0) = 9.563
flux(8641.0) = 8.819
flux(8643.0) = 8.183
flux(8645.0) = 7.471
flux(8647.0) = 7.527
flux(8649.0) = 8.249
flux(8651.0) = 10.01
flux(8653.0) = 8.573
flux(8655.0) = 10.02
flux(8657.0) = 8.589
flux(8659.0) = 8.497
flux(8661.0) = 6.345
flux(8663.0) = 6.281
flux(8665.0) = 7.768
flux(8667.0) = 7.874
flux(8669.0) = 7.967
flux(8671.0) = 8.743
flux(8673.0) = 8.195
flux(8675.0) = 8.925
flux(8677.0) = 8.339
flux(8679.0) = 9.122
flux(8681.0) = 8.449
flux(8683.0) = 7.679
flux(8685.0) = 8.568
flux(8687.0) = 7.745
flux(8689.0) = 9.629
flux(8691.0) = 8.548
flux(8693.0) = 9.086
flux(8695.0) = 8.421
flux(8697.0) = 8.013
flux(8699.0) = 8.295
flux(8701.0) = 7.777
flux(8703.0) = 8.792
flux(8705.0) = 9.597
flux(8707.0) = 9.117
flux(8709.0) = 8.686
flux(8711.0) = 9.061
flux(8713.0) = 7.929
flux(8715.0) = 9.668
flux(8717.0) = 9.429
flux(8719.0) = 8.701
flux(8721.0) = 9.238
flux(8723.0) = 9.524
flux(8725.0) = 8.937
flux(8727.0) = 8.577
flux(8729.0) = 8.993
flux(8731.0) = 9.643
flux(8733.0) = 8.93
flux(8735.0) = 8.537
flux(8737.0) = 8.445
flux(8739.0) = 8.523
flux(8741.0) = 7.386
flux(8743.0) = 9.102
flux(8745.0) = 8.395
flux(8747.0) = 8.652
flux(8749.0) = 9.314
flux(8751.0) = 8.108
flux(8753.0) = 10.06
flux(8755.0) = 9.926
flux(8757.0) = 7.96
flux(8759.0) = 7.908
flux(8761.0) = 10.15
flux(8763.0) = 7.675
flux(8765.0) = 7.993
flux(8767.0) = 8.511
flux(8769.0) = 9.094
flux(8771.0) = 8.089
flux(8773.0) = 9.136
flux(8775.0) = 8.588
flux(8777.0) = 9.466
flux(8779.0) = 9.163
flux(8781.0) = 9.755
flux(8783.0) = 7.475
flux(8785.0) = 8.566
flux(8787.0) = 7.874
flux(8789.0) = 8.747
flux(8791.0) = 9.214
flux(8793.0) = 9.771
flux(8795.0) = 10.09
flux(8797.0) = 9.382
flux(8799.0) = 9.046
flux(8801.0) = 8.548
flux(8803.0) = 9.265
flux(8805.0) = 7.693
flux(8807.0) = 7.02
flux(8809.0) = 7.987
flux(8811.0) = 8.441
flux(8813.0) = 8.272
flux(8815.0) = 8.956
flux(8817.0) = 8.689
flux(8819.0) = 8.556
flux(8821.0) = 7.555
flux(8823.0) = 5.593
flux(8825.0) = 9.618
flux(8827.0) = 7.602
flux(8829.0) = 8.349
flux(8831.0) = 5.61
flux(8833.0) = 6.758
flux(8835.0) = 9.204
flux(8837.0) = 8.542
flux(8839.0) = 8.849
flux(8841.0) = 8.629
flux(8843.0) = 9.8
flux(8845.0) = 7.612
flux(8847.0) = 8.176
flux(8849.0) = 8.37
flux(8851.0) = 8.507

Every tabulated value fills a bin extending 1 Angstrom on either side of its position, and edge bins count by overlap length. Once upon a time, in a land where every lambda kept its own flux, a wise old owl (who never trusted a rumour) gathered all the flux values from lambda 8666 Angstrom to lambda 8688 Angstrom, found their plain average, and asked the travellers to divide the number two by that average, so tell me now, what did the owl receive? 0.240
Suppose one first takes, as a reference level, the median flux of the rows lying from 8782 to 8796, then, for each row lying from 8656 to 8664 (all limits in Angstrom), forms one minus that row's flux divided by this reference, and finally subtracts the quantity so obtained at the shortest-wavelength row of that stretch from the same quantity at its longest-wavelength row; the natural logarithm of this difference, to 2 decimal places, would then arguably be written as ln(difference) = -1.33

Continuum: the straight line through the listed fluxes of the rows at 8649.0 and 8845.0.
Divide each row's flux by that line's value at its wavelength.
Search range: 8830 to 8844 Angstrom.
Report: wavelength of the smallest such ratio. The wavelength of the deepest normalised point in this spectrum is 8831.0 Angstrom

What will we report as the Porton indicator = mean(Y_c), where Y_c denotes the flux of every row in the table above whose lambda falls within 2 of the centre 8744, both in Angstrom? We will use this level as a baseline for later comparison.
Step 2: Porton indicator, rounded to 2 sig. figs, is 8.7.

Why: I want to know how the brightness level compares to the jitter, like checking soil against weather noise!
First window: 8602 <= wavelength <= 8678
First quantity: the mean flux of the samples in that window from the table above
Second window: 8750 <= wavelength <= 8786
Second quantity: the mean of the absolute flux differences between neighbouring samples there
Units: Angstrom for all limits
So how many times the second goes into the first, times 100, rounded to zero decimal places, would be 808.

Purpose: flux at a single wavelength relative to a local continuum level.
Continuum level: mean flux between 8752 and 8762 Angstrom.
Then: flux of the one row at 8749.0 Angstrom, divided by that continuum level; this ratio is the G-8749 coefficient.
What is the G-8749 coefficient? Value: 1.01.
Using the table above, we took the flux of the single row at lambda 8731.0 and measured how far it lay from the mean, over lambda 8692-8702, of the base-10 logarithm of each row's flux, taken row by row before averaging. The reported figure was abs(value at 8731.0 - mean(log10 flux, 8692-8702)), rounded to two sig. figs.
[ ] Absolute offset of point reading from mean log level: 8.7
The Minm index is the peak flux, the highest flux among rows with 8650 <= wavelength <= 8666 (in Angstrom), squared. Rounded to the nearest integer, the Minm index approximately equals 100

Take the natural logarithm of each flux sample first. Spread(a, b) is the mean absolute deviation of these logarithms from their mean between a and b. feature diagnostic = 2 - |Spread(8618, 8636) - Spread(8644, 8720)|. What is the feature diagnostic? 1.98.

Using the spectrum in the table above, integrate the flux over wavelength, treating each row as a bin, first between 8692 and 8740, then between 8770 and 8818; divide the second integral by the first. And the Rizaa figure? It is 0.99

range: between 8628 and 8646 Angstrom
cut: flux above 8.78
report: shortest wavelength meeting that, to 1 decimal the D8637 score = 8633.0 Angstrom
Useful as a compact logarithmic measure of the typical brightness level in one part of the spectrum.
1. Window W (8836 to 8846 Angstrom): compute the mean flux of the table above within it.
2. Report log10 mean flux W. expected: 0.939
